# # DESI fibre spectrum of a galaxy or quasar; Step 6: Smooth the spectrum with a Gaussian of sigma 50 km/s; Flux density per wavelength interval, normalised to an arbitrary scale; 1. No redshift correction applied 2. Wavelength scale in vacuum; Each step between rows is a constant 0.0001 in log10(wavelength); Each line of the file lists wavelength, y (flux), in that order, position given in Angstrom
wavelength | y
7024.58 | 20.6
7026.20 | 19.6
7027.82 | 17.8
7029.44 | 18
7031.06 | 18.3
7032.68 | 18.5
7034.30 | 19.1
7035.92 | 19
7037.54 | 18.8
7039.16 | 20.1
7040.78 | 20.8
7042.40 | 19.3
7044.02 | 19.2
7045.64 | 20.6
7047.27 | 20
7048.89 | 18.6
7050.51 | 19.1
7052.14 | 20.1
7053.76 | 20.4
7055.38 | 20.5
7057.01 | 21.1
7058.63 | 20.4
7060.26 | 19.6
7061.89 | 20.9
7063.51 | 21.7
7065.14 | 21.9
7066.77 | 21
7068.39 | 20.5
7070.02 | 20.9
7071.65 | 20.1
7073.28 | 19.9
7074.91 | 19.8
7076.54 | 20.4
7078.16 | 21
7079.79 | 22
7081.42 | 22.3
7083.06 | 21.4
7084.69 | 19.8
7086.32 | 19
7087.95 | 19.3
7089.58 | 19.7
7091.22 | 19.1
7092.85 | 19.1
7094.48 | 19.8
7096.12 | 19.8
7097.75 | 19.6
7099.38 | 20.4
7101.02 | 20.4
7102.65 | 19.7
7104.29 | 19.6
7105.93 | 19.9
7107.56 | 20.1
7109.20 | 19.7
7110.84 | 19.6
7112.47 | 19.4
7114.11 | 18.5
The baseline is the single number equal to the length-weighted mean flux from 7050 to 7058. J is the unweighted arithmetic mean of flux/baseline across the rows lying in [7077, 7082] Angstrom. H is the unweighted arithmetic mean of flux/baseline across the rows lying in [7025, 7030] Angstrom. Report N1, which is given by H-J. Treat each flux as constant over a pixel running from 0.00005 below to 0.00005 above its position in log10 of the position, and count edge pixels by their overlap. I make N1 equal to -0.16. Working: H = 0.91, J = 1.07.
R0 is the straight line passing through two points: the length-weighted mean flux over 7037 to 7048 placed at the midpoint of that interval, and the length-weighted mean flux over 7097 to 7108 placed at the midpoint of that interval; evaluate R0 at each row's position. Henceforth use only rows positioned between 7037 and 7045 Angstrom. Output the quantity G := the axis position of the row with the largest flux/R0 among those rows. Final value 7040.78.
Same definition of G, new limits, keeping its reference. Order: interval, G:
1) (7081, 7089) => 7081.42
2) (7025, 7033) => 7026.20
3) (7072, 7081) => 7079.79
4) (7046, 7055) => 7053.76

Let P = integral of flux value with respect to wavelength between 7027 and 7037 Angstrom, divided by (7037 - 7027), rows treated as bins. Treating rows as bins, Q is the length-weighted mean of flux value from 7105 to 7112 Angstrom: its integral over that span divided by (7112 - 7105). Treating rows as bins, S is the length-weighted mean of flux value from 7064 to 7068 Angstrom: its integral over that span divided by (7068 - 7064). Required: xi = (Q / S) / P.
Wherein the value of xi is 0.050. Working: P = 18.4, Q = 19.8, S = 21.4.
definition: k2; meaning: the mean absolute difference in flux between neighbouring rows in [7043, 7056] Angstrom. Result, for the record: 0.8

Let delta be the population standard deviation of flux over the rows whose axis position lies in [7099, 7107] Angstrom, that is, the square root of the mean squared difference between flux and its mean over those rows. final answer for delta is 0.3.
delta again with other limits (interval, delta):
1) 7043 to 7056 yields 0.7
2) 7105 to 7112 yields 0.2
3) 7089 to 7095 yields 0.3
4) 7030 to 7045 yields 0.7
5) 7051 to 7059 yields 0.3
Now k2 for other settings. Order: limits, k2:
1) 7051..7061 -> 0.5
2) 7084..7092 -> 0.5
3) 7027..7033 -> 0.2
